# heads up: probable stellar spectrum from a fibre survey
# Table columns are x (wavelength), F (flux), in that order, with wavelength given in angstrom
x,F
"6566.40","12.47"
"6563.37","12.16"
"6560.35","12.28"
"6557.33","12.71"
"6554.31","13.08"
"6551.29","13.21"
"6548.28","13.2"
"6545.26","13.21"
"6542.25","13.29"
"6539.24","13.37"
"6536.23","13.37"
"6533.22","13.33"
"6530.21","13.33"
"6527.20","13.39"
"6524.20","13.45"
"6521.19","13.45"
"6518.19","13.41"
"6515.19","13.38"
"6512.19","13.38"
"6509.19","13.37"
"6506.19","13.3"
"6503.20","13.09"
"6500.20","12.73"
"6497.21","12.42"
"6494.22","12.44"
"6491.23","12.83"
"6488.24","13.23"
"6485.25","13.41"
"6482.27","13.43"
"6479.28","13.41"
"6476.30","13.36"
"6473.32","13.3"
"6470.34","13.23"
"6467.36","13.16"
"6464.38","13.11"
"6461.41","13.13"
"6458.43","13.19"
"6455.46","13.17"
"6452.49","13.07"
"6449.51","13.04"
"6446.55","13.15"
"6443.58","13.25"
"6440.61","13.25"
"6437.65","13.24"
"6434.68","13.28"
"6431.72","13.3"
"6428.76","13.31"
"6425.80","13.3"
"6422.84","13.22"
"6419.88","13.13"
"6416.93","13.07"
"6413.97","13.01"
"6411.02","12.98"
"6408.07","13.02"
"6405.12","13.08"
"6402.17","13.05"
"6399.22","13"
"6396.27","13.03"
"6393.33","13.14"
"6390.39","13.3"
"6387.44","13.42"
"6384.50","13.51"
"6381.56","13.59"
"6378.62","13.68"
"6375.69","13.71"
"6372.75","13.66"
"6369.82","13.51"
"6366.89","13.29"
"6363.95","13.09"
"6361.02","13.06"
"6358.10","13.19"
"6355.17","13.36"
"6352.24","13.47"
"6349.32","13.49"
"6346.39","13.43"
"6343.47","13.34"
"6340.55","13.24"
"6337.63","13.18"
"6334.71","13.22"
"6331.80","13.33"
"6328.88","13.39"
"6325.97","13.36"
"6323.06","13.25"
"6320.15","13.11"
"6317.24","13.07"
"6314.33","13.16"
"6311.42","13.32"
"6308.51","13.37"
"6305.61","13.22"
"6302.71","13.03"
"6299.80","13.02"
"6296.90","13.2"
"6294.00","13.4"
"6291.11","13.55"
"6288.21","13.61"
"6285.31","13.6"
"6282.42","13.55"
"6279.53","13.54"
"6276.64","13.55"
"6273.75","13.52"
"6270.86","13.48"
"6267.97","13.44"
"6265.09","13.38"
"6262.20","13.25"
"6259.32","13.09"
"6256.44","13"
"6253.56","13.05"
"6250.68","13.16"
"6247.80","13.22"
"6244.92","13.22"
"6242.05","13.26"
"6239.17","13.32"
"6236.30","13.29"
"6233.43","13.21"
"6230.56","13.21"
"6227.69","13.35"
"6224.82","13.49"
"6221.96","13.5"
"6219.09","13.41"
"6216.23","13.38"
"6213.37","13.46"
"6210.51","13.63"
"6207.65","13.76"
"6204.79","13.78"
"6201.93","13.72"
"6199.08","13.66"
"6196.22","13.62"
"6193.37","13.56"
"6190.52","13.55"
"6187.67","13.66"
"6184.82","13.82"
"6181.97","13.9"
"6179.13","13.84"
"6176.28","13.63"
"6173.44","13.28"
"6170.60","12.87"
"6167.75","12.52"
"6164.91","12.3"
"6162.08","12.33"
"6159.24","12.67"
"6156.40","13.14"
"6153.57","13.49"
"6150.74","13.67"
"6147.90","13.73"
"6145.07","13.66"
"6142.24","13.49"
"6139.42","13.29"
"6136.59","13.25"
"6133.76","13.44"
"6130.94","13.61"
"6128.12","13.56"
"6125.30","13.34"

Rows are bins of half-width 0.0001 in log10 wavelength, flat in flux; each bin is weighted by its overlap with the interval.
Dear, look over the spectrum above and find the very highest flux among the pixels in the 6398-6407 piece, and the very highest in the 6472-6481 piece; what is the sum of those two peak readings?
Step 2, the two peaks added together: 26.5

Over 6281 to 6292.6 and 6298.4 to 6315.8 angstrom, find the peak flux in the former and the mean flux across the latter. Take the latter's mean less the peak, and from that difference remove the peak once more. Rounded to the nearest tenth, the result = -14.0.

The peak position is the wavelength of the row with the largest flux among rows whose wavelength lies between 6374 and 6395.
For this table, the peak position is 6375.69 angstrom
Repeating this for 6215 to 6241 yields 6221.96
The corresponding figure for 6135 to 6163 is 6147.90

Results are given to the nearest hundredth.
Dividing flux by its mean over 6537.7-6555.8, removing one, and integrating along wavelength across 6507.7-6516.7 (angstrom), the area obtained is 0.10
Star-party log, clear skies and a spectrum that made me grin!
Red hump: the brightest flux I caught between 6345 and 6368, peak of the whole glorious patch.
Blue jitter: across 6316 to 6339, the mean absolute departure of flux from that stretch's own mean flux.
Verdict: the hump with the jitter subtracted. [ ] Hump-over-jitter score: 13.4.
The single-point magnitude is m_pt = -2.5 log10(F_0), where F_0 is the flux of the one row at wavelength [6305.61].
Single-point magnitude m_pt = -2.80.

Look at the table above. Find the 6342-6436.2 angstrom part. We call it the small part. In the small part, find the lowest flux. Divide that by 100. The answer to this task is 0.130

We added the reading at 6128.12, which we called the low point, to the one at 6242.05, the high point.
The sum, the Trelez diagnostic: 26.8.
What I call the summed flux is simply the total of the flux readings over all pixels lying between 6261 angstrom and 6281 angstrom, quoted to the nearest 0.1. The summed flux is 94.2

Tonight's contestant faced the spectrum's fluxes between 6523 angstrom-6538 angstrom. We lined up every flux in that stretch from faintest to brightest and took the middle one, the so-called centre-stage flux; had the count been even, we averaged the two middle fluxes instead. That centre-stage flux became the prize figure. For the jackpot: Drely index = 13.4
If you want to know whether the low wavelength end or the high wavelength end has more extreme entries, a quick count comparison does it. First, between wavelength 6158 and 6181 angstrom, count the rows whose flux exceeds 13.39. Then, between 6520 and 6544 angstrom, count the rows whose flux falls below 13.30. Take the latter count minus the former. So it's -1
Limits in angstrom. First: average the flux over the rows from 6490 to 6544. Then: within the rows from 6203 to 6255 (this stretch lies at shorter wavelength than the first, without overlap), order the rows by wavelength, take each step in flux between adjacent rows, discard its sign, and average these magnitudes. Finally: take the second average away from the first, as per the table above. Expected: 13.1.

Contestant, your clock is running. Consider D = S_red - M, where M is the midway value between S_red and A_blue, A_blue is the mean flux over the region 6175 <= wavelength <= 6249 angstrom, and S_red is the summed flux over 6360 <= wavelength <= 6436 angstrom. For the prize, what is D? 165.6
